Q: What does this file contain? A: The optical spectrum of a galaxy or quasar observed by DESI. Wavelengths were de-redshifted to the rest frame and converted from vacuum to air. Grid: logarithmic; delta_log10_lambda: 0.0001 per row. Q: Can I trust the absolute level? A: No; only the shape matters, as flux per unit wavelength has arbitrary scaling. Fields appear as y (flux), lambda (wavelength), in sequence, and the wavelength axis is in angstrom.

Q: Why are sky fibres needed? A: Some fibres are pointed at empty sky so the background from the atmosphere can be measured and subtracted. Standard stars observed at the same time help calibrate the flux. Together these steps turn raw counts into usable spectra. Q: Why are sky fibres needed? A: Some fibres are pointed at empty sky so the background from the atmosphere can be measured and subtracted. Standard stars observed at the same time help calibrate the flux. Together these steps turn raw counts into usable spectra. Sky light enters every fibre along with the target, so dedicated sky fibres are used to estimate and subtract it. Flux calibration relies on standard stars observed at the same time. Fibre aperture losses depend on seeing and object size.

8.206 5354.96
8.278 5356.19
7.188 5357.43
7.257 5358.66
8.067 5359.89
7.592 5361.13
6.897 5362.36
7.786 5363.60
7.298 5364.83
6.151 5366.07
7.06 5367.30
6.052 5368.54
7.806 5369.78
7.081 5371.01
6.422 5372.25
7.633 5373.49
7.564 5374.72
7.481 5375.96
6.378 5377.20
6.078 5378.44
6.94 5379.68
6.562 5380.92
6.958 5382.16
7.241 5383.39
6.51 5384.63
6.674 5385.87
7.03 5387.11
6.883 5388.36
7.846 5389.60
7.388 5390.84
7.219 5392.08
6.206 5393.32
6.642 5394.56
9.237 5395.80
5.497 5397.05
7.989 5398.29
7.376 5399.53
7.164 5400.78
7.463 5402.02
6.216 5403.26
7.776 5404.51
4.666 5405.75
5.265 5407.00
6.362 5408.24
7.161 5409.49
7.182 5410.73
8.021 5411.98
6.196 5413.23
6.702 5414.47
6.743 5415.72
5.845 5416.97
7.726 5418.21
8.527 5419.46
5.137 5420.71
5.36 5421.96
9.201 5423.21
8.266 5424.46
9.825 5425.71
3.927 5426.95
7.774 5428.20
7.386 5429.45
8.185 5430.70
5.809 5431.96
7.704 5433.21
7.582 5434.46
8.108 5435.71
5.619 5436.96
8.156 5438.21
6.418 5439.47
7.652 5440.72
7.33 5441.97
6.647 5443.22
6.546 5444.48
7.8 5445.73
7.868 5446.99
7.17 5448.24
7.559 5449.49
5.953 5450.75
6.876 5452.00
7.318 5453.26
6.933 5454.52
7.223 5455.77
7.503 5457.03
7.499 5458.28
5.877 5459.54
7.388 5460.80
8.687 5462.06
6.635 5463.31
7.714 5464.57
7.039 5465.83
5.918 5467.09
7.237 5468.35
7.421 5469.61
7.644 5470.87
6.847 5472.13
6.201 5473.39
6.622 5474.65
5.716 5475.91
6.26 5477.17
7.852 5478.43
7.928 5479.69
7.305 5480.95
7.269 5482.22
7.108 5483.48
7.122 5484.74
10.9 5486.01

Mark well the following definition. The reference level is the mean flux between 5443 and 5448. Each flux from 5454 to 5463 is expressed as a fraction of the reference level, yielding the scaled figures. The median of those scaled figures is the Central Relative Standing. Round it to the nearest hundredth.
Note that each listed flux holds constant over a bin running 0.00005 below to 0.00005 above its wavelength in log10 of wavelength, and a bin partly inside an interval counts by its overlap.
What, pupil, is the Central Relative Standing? 1.02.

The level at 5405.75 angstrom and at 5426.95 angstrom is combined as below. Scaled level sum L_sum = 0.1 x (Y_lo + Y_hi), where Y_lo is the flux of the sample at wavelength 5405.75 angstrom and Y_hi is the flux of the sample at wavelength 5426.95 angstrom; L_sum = 0.86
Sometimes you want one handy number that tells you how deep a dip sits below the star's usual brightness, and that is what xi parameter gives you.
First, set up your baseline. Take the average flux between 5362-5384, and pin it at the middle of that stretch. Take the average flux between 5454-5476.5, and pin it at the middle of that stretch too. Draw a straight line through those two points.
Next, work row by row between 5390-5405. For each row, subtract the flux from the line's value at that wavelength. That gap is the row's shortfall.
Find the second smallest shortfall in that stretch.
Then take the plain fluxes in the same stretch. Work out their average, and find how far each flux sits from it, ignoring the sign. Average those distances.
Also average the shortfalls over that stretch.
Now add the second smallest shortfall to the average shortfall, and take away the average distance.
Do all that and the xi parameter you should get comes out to -1.9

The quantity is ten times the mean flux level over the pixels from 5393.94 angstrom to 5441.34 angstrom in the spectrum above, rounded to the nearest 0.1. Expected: 70.5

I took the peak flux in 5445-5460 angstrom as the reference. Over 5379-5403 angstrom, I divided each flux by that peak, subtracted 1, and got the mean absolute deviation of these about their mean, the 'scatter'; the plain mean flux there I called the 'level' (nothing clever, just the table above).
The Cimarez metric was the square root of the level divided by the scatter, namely 10.2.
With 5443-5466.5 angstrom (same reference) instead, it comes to 10.5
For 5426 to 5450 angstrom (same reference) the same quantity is 8.3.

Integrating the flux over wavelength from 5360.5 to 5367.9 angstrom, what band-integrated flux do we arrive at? 52.8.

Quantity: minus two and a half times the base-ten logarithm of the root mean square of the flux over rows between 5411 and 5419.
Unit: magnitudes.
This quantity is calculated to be -2.10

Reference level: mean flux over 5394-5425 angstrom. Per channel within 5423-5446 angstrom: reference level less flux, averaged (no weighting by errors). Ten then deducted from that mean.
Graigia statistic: -10.4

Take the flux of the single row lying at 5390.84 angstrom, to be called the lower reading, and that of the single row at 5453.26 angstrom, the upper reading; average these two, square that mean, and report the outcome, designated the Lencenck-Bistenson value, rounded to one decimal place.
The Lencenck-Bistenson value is 54.1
